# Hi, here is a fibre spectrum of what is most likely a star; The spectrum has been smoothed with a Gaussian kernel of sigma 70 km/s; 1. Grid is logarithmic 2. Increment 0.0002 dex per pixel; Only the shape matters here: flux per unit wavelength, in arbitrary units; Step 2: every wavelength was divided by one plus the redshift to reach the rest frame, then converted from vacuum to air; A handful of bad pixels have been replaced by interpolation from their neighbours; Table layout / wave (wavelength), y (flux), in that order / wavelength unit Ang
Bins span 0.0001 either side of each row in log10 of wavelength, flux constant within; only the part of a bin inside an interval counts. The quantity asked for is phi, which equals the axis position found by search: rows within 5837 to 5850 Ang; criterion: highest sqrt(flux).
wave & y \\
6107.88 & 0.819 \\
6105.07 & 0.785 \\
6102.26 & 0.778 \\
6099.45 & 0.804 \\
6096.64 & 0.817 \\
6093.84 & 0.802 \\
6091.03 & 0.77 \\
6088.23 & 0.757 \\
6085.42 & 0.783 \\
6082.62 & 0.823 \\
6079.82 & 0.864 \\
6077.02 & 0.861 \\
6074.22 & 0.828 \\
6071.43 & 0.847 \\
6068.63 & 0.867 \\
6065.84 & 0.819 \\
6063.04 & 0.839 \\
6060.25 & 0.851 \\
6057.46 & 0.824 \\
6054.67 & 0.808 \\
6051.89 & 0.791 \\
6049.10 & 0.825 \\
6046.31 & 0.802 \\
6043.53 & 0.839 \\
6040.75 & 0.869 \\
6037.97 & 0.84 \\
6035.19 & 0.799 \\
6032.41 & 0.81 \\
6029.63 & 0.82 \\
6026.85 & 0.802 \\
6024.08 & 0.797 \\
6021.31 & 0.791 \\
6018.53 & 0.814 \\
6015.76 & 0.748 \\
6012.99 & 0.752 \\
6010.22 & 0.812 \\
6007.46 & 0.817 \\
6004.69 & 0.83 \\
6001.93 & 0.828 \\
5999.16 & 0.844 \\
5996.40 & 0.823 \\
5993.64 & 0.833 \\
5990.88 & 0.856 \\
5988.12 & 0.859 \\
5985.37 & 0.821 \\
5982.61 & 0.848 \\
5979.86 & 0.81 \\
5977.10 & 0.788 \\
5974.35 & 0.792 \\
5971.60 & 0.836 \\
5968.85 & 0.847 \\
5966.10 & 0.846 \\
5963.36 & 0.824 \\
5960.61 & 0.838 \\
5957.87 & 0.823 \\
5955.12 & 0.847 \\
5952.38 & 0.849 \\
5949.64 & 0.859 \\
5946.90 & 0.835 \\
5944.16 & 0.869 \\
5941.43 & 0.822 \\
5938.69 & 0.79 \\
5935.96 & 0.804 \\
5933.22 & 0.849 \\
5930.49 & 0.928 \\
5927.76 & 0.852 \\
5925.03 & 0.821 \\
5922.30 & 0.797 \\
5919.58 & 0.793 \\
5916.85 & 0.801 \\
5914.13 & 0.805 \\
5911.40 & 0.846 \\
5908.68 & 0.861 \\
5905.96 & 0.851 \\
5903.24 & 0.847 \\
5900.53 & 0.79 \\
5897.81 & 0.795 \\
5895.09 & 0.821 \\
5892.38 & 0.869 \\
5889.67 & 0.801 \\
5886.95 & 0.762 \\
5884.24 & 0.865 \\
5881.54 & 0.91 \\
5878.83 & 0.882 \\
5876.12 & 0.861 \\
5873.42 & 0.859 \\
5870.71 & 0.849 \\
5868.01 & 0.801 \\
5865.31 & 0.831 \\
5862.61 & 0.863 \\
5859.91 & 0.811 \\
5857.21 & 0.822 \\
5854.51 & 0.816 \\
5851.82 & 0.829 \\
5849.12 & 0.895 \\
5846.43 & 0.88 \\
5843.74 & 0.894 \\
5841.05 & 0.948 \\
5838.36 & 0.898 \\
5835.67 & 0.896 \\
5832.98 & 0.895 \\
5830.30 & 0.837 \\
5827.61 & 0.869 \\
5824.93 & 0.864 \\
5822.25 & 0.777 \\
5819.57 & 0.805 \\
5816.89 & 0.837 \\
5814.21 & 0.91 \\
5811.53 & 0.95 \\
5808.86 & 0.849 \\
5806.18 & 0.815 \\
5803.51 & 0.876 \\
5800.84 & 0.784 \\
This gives 5841.05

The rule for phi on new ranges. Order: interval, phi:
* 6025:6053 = 6040.75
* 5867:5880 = 5878.83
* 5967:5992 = 5988.12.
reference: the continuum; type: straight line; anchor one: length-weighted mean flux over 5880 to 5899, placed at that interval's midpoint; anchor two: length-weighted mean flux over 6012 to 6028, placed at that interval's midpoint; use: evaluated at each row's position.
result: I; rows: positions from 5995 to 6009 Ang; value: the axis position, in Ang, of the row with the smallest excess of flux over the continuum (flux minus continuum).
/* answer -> 6007.46 Ang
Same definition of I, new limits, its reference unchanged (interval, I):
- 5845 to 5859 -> 5854.51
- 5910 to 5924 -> 5919.58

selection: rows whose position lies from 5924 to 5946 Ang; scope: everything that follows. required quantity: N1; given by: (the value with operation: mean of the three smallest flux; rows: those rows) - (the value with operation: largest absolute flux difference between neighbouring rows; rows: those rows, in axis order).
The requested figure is 0.726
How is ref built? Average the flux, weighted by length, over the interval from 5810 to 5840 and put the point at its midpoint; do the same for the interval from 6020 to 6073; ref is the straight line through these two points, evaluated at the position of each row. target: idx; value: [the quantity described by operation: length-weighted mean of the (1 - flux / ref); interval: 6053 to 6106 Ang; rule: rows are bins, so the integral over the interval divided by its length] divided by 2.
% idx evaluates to 0.000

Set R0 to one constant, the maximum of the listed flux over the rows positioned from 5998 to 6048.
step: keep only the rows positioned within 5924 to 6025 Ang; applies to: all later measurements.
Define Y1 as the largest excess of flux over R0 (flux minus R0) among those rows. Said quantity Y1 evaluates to 0.059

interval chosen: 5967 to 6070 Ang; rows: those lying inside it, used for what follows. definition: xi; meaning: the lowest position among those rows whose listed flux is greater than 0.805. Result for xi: 5968.85 Ang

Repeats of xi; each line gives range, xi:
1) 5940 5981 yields 5941.43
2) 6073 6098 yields 6074.22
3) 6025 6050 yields 6029.63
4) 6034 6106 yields 6037.97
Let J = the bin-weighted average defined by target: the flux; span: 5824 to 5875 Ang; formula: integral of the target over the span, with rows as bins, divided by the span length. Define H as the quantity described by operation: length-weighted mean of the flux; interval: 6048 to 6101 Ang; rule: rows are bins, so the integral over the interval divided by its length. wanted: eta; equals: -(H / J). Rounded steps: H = 0.820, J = 0.861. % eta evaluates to -0.95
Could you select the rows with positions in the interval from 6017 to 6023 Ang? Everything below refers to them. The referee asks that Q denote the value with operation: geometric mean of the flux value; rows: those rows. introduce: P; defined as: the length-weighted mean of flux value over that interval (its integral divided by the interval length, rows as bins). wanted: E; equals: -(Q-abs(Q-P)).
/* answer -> -0.80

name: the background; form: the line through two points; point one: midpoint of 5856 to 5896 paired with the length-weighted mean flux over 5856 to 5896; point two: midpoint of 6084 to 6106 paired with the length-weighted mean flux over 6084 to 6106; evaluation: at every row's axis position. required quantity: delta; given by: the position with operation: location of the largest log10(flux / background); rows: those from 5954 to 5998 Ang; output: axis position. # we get 5988.12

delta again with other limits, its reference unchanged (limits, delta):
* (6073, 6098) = 6079.82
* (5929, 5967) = 5930.49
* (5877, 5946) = 5930.49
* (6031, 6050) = 6040.75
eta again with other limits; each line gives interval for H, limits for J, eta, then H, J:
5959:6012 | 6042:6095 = -1.01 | 0.829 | 0.821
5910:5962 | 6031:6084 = -1.00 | 0.833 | 0.832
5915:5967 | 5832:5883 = -0.96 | 0.834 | 0.865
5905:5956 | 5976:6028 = -1.03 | 0.836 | 0.815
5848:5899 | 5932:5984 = -1.01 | 0.839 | 0.830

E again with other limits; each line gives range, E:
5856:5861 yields -0.82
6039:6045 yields -0.85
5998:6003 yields -0.84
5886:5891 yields -0.78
